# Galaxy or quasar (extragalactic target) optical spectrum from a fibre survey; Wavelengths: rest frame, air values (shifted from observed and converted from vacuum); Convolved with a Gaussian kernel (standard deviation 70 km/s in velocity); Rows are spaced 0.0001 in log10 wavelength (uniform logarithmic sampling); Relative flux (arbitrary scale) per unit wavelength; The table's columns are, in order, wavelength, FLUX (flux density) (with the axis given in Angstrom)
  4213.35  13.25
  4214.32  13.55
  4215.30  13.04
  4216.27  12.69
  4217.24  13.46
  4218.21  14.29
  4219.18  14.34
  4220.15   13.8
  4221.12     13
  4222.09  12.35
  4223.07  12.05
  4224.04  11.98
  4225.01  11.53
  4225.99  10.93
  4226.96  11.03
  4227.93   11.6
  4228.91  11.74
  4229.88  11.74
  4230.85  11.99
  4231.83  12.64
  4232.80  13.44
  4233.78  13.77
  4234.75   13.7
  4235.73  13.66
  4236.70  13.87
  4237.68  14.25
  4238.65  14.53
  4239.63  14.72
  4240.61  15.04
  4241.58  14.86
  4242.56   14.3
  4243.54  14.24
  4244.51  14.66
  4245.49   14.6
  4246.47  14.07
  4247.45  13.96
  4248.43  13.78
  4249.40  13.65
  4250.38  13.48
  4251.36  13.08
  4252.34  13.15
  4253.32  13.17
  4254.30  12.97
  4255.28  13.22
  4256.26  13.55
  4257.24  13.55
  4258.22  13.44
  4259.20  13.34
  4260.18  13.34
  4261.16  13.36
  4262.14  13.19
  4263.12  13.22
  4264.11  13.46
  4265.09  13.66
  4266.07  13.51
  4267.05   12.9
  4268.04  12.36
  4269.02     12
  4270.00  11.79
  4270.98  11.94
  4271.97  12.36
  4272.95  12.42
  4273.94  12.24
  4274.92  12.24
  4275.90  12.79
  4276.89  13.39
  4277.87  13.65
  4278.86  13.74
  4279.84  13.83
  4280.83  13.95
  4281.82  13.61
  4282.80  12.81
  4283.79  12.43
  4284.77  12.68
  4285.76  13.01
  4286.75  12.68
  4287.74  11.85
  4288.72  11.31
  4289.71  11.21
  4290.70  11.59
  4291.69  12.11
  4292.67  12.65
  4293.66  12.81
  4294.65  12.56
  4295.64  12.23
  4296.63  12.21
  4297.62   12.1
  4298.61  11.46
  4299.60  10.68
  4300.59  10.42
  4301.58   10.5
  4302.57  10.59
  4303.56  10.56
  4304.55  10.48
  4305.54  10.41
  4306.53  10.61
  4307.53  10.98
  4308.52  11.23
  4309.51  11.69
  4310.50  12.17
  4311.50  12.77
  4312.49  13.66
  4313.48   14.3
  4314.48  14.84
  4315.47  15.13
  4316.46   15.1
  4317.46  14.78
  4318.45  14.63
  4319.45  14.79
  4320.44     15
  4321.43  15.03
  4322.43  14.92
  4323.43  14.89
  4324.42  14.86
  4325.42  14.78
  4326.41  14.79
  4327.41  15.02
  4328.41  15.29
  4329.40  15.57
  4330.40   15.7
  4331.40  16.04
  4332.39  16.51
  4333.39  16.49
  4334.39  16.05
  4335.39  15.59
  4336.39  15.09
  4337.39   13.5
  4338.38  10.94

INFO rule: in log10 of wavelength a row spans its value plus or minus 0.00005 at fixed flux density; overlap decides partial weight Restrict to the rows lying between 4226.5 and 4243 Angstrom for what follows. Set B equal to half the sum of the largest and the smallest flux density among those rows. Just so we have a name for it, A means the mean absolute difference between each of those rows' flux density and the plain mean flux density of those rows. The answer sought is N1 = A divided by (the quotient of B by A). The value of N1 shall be 0.09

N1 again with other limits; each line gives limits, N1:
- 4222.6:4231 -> 0.01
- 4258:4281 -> 0.03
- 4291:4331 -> 0.22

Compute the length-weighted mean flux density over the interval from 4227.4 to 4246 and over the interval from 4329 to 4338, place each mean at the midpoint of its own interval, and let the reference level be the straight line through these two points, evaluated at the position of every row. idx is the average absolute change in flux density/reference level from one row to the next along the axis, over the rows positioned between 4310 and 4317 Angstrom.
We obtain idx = 0.032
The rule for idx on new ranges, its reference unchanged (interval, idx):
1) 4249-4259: 0.012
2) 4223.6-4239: 0.024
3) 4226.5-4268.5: 0.017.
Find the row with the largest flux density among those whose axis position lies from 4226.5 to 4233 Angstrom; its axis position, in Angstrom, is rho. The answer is 4232.80 Angstrom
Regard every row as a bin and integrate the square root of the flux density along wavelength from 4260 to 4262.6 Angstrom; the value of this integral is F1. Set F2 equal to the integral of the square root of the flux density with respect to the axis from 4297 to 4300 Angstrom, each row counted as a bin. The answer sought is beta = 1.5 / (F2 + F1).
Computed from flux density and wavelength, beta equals 0.076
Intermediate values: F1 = 9.5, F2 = 10.2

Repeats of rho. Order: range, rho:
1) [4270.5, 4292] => 4280.83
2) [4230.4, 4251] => 4240.61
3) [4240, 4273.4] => 4240.61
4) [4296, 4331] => 4330.40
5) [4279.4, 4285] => 4280.83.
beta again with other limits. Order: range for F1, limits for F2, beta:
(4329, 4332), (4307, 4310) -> 0.068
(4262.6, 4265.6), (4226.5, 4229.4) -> 0.072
